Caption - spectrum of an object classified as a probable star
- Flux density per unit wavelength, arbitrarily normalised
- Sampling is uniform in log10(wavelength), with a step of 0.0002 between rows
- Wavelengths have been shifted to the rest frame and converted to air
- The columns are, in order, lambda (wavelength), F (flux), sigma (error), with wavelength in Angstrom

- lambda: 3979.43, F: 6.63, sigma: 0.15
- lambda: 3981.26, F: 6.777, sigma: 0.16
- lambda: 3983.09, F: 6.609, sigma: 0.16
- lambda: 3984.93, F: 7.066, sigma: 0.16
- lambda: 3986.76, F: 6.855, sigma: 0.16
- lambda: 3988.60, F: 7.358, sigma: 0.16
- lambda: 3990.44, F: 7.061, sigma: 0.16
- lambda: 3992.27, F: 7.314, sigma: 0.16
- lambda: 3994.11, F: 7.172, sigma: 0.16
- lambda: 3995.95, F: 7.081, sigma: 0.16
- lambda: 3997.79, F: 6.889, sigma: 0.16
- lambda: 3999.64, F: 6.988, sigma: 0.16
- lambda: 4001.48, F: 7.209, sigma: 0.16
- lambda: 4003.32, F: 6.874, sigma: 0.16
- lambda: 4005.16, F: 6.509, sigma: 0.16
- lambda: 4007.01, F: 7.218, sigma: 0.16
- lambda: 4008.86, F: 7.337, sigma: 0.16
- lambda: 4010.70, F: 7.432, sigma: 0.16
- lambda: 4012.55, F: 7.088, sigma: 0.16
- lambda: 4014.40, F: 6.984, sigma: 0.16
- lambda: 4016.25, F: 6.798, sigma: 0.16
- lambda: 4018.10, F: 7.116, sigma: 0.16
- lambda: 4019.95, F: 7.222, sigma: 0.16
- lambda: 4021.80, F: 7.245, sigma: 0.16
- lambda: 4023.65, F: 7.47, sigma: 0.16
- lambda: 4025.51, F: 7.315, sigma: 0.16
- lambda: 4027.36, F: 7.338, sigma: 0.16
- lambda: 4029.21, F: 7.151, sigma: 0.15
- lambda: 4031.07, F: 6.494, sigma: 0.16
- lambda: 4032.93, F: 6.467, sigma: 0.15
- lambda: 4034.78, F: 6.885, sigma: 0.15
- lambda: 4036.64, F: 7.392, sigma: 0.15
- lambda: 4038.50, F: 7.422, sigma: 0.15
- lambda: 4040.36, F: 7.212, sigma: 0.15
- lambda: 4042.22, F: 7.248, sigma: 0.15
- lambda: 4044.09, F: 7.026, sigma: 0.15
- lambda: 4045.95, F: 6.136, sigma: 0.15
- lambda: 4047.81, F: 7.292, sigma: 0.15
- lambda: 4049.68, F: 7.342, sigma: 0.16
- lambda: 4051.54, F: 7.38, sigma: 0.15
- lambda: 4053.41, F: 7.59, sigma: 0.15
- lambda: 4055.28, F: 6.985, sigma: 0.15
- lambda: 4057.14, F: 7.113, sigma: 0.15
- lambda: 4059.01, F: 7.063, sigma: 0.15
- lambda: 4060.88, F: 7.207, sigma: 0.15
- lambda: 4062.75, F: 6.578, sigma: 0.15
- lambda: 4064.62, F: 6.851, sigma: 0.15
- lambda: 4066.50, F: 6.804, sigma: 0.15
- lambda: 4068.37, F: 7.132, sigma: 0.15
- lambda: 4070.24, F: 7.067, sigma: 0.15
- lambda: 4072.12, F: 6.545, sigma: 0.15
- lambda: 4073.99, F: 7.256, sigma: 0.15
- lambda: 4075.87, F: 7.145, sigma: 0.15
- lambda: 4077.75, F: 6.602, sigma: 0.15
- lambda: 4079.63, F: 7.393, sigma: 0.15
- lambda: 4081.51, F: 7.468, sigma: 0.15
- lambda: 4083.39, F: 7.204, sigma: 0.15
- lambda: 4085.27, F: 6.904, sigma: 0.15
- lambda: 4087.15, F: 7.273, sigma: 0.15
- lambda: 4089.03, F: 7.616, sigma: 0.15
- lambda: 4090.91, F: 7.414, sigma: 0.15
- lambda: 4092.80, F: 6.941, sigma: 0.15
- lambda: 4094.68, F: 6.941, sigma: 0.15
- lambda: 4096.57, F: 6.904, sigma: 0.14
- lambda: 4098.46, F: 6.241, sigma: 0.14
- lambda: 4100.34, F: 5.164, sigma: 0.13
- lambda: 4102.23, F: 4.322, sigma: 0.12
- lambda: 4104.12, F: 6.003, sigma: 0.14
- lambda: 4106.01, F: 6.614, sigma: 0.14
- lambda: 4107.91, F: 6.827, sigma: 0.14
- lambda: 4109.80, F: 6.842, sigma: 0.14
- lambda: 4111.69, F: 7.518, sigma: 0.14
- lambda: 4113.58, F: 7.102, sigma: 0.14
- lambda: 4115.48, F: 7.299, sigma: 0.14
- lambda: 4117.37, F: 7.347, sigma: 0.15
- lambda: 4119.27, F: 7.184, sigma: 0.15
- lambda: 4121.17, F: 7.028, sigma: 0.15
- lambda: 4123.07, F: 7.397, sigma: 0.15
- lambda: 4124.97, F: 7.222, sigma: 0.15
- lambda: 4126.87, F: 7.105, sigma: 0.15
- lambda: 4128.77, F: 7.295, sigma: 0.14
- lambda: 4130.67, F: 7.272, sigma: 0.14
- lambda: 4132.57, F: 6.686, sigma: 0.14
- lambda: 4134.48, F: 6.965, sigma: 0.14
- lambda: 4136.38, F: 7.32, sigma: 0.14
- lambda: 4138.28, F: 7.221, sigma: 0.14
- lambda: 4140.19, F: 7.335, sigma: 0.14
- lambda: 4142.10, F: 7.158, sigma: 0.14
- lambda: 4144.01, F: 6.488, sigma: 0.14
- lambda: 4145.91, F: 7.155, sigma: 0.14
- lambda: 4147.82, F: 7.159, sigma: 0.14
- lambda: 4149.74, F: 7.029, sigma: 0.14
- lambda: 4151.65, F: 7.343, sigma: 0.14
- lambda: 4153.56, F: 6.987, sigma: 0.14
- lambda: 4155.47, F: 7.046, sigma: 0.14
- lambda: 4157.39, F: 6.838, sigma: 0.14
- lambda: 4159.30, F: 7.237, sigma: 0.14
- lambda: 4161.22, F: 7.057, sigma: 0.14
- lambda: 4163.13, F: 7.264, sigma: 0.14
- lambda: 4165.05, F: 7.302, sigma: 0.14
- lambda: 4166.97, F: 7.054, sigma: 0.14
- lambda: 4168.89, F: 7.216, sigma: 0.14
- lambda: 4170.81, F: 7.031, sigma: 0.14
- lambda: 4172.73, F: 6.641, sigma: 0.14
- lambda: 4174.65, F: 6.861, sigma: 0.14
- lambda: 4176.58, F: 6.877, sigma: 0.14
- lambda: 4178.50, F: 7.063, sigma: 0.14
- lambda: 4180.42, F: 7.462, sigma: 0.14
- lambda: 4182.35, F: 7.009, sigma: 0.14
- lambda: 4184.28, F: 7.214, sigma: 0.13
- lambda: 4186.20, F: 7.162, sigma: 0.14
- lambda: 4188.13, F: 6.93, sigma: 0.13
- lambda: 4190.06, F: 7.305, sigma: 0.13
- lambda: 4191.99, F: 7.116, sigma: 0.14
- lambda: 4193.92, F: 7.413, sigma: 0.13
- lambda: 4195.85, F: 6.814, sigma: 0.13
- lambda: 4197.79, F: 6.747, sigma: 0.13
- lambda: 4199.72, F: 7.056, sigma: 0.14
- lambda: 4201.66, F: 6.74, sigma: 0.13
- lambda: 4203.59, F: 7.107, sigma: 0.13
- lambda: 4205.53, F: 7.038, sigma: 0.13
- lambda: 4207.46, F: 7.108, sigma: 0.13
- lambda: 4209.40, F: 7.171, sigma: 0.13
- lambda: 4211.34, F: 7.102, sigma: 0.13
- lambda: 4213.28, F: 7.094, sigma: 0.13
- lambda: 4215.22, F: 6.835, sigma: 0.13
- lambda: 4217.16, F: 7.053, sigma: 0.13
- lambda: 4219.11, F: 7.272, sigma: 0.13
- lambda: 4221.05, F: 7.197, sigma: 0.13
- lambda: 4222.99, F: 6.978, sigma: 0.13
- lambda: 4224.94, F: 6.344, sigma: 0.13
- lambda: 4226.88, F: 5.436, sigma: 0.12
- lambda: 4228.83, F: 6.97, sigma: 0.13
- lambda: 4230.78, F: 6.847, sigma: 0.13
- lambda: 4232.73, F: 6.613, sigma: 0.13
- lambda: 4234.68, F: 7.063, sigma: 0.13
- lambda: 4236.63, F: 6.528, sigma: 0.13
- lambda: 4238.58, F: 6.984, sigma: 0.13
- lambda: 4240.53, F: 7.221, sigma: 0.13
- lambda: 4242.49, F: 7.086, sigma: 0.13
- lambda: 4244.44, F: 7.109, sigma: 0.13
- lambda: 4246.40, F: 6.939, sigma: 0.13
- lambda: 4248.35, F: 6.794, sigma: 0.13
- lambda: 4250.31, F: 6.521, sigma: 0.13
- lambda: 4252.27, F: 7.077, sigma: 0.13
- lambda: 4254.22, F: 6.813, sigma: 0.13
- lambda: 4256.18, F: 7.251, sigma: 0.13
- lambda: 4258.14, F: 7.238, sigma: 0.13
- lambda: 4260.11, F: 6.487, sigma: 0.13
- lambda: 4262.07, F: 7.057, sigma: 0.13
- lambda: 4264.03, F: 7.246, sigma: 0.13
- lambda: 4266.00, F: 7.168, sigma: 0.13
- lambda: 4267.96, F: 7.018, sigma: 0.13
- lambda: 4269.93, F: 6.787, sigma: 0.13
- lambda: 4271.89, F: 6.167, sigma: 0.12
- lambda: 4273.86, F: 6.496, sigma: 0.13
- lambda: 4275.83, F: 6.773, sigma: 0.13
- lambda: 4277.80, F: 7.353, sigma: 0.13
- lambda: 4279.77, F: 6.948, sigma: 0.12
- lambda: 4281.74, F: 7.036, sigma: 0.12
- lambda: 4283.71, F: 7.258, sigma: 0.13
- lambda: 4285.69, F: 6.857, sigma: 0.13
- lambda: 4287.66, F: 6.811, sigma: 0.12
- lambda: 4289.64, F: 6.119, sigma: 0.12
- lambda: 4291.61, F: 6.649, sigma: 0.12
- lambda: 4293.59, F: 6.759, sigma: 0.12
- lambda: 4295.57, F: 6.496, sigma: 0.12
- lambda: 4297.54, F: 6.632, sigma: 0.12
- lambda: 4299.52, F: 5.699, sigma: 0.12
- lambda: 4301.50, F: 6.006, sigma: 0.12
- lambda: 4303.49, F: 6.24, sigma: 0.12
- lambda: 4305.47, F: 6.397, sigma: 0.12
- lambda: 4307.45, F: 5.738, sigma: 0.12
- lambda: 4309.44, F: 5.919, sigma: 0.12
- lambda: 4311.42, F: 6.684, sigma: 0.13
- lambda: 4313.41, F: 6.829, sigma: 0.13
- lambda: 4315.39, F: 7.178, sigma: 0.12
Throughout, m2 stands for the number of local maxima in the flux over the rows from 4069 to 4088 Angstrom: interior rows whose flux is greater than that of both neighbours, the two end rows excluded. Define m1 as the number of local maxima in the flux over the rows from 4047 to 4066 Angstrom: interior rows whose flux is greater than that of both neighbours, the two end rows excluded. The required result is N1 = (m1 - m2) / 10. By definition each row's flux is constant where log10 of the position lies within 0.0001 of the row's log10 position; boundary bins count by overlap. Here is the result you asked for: 0.10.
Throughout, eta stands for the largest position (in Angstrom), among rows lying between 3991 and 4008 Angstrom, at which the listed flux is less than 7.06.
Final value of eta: 4005.16 Angstrom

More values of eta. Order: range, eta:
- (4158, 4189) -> 4188.13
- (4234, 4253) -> 4250.31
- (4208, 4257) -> 4254.22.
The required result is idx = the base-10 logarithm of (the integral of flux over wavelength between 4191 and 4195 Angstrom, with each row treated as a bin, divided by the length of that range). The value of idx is 0.861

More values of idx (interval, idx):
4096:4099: 0.818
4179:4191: 0.856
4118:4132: 0.857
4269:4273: 0.812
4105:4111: 0.831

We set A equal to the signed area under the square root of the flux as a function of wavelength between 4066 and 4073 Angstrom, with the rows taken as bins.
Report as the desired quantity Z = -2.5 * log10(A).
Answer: -3.16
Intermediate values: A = 18.4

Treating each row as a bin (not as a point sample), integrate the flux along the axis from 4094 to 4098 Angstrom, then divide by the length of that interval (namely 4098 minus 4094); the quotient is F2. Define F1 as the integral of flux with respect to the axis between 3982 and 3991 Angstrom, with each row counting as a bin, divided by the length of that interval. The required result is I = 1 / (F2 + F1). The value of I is 0.072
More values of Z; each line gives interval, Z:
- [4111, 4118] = -3.19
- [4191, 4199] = -3.32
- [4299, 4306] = -3.09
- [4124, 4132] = -3.33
